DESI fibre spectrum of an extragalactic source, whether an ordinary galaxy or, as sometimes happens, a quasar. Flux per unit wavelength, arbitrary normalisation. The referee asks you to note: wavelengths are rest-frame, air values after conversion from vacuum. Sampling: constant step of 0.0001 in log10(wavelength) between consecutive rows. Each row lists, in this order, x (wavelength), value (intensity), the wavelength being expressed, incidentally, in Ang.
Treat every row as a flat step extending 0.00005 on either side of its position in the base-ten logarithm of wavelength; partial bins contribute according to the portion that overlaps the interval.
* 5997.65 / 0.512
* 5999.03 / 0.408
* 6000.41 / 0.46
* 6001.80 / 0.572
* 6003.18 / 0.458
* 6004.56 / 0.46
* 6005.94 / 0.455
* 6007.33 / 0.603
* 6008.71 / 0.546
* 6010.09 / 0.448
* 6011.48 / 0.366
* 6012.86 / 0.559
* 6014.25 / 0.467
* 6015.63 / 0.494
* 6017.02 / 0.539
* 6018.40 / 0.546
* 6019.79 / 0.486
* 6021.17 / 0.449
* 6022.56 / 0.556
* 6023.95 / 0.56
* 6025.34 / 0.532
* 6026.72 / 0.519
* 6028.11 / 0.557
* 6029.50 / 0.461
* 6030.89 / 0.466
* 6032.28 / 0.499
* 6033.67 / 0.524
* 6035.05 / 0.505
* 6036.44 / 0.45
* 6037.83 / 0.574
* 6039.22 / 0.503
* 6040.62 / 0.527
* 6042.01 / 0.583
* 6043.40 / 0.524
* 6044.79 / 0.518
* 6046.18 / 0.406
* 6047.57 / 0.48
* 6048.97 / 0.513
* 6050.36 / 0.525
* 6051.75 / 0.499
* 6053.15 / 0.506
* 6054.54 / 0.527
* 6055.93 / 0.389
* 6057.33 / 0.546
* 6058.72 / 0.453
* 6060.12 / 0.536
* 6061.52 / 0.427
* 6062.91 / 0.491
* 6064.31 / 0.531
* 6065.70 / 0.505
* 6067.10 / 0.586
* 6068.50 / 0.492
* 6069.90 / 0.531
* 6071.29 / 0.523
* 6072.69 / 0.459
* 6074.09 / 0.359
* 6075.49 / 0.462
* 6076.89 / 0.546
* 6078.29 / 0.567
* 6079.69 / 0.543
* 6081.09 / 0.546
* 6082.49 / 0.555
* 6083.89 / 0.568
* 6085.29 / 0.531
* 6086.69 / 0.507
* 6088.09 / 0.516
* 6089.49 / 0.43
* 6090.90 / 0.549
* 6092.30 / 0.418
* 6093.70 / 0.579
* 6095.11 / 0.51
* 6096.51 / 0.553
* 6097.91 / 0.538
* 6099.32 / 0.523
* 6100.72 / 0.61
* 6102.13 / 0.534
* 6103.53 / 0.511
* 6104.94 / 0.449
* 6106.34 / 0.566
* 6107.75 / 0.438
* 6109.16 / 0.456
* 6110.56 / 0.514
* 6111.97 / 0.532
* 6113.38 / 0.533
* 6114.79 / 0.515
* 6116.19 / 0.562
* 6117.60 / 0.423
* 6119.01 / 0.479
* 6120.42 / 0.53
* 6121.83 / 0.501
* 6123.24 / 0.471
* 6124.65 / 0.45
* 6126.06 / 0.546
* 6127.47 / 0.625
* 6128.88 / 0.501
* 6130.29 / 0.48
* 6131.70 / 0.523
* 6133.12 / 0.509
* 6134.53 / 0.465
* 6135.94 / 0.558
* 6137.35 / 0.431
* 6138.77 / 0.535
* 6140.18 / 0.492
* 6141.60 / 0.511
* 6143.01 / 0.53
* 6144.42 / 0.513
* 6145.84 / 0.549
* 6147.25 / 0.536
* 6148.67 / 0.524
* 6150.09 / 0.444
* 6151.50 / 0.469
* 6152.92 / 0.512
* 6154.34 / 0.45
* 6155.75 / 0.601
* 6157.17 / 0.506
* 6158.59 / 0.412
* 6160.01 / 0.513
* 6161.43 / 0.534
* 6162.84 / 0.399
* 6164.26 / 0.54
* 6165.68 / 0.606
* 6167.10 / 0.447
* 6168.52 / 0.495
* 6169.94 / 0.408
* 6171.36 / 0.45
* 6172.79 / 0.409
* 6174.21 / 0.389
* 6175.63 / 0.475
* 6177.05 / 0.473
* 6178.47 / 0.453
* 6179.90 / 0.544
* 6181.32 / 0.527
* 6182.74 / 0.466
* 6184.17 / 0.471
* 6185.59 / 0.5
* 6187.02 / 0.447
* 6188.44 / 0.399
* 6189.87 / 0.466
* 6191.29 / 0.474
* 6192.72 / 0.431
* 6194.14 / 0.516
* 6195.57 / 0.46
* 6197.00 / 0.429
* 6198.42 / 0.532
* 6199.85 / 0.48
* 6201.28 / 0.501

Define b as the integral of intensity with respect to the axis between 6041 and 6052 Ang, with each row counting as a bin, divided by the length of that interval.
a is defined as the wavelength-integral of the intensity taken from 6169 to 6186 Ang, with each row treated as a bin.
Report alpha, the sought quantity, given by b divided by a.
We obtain 0.064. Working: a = 7.9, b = 0.507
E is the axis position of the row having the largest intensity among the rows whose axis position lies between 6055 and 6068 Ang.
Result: 6067.10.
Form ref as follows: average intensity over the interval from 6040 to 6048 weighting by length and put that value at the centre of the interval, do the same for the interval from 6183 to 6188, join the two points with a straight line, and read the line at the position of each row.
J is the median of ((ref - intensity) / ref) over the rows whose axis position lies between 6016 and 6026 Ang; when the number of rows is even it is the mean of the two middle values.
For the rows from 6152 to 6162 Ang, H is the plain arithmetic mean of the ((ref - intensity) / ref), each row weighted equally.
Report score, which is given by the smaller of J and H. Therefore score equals -0.06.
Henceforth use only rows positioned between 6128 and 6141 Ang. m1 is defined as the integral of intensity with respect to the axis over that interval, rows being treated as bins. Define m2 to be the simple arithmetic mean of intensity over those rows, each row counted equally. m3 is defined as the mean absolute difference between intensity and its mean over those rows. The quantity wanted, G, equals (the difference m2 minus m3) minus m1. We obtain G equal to -6.0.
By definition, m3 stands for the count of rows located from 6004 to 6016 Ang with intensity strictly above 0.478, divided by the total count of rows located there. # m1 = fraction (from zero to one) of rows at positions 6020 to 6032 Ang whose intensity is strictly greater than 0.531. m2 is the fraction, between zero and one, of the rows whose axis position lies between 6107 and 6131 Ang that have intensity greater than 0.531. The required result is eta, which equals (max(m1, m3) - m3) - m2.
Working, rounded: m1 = 0.50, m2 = 0.29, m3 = 0.444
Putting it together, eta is -0.24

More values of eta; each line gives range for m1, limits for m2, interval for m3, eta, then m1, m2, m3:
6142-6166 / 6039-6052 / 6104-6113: -0.10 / 0.35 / 0.10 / 0.500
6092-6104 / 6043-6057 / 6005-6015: 0.13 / 0.56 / 0.00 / 0.429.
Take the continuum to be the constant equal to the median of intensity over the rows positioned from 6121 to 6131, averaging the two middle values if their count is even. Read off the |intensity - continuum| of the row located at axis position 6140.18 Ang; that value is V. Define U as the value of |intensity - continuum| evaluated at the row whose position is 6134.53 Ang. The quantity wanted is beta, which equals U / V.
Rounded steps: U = 0.036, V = 0.009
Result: 4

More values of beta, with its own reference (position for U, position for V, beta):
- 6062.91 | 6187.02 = 0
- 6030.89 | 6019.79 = 2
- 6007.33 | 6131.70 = 5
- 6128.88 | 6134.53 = 0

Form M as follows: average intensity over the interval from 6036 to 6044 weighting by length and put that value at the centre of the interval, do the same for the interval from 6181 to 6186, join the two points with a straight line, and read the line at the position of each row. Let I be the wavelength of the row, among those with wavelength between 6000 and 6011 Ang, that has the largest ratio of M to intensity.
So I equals 6010.09 Ang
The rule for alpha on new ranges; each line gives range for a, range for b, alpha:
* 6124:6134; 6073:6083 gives 0.098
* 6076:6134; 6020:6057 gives 0.017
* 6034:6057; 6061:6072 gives 0.044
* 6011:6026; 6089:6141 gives 0.067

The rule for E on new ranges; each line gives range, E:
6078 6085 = 6083.89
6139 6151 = 6145.84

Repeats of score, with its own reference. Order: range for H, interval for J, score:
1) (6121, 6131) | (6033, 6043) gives -0.05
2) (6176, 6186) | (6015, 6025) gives -0.05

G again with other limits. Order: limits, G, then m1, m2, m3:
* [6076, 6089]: -6.5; 7.01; 0.542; 0.016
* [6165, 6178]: -5.6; 5.99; 0.461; 0.045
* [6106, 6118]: -5.6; 6.05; 0.504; 0.044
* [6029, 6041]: -5.5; 6.01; 0.501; 0.028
